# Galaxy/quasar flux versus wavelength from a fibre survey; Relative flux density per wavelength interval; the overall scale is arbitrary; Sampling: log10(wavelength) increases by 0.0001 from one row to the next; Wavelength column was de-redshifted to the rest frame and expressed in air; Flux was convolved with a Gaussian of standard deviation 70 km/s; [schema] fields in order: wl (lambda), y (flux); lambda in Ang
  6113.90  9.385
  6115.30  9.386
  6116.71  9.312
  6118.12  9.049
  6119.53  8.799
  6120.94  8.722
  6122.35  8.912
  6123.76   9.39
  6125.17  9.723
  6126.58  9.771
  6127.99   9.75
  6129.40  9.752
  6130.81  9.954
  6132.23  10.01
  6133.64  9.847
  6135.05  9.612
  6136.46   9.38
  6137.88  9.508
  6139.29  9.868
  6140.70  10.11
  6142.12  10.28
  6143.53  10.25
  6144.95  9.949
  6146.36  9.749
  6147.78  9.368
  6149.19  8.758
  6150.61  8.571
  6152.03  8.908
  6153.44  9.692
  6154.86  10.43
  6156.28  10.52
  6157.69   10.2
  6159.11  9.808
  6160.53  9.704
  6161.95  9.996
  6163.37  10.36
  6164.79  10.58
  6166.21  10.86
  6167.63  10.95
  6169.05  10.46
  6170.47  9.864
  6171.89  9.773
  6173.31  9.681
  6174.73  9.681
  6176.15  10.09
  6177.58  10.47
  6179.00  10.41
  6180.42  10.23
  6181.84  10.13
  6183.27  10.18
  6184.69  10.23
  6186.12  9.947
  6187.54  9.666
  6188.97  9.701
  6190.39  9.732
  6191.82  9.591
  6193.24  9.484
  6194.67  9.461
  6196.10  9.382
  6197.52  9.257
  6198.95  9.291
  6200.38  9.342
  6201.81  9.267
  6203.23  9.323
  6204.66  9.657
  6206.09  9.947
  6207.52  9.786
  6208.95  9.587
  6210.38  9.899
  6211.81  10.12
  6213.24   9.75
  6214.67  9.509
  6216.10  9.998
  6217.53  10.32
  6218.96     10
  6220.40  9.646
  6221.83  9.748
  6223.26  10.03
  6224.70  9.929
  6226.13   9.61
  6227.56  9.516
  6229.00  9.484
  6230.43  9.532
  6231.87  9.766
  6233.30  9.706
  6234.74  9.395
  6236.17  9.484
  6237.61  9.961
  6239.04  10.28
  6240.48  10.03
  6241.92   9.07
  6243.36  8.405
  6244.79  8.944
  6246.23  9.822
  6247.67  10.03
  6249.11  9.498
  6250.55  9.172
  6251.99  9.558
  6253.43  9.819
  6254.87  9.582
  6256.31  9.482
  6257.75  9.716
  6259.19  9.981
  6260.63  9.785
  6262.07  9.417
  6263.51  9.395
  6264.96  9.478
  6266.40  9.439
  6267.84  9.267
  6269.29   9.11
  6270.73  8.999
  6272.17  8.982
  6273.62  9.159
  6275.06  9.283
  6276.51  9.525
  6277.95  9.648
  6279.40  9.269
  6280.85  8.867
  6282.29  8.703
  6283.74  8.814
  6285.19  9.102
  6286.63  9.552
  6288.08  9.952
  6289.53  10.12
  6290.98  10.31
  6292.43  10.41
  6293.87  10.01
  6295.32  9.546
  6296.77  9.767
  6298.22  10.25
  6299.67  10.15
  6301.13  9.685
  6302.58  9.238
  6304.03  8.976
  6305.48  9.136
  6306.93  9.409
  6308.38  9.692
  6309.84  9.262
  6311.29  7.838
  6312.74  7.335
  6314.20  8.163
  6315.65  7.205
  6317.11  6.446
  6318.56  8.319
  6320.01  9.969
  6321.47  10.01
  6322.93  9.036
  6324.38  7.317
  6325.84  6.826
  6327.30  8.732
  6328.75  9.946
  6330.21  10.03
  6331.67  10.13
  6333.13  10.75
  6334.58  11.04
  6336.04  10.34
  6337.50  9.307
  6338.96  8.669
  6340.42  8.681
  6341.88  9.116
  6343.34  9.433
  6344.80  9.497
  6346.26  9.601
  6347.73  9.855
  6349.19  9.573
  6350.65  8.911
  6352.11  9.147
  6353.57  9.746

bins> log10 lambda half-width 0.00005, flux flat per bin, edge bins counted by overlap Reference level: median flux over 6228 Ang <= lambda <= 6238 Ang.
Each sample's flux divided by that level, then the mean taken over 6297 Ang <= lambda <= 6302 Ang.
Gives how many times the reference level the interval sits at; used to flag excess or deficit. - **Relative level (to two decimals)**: 1.05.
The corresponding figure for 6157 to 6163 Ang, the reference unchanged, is 1.04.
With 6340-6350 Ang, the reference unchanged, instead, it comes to 0.99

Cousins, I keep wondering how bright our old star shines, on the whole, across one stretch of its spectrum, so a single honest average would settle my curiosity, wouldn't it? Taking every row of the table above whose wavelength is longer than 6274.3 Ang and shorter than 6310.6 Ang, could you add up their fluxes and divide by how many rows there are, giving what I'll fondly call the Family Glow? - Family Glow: 9.55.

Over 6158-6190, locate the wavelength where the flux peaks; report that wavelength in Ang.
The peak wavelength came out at 6167.63 Ang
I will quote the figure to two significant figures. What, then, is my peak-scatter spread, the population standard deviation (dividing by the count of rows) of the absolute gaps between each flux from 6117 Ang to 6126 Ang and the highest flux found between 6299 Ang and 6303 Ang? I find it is 0.35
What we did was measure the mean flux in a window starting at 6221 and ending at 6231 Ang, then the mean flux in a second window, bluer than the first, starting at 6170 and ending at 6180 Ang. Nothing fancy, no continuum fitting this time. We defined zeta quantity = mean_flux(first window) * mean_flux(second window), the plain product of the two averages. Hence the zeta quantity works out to 97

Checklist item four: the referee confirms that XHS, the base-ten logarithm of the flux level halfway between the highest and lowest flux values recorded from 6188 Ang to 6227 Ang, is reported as 0.991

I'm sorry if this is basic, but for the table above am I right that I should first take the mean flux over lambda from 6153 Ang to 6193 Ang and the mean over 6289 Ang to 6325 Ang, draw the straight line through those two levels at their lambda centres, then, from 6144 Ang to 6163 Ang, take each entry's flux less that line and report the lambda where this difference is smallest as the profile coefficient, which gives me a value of 6150.61 Ang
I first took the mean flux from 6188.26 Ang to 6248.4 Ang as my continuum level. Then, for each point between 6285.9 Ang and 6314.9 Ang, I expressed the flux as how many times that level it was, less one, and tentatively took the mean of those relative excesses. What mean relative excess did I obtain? -0.02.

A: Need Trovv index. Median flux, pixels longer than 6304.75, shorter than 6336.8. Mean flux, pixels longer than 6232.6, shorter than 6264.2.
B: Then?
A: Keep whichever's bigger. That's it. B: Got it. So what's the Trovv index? 9.6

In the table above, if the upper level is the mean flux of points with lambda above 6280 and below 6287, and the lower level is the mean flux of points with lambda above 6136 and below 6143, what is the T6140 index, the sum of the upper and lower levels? 18.8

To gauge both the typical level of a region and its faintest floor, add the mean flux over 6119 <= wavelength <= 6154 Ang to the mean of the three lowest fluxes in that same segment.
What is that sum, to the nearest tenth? 18.2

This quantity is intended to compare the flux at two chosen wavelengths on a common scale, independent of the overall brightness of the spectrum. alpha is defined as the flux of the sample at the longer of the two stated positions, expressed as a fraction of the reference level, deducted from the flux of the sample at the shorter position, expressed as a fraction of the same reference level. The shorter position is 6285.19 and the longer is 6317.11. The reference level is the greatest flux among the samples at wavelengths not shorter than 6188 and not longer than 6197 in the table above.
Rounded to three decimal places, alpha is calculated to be 0.273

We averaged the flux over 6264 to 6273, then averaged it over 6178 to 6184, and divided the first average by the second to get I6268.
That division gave 0.90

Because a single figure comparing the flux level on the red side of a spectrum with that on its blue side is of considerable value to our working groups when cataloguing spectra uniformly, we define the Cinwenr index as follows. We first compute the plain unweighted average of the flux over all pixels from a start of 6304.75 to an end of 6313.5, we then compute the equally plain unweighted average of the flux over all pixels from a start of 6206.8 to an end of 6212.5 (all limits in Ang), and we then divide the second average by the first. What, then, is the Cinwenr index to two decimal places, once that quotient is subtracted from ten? 8.88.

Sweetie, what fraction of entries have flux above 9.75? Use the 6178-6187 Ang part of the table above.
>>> 1.0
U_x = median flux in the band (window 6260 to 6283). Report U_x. 9.28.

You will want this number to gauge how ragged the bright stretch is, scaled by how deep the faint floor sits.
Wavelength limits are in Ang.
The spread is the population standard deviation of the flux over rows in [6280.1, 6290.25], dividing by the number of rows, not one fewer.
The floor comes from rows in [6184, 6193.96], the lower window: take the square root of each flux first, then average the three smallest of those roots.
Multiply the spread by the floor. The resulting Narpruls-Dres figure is 1.65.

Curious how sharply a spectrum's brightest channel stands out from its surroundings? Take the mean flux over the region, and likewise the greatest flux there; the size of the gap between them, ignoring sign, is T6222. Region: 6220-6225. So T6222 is 0.19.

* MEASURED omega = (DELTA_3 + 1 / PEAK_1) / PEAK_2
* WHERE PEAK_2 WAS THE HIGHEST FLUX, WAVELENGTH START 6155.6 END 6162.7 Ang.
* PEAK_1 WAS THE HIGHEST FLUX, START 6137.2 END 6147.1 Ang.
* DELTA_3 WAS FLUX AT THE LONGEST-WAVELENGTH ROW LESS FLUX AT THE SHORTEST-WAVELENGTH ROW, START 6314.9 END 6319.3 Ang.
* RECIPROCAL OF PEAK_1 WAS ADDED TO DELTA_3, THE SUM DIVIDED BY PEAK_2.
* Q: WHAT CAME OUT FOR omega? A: 0.12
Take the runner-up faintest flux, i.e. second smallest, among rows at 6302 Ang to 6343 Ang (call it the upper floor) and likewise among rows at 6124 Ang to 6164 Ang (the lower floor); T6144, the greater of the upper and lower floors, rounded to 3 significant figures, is 8.76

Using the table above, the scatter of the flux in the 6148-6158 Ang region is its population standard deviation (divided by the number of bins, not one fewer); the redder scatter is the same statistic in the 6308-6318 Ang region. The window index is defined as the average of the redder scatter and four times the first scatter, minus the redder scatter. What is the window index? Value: 1.0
